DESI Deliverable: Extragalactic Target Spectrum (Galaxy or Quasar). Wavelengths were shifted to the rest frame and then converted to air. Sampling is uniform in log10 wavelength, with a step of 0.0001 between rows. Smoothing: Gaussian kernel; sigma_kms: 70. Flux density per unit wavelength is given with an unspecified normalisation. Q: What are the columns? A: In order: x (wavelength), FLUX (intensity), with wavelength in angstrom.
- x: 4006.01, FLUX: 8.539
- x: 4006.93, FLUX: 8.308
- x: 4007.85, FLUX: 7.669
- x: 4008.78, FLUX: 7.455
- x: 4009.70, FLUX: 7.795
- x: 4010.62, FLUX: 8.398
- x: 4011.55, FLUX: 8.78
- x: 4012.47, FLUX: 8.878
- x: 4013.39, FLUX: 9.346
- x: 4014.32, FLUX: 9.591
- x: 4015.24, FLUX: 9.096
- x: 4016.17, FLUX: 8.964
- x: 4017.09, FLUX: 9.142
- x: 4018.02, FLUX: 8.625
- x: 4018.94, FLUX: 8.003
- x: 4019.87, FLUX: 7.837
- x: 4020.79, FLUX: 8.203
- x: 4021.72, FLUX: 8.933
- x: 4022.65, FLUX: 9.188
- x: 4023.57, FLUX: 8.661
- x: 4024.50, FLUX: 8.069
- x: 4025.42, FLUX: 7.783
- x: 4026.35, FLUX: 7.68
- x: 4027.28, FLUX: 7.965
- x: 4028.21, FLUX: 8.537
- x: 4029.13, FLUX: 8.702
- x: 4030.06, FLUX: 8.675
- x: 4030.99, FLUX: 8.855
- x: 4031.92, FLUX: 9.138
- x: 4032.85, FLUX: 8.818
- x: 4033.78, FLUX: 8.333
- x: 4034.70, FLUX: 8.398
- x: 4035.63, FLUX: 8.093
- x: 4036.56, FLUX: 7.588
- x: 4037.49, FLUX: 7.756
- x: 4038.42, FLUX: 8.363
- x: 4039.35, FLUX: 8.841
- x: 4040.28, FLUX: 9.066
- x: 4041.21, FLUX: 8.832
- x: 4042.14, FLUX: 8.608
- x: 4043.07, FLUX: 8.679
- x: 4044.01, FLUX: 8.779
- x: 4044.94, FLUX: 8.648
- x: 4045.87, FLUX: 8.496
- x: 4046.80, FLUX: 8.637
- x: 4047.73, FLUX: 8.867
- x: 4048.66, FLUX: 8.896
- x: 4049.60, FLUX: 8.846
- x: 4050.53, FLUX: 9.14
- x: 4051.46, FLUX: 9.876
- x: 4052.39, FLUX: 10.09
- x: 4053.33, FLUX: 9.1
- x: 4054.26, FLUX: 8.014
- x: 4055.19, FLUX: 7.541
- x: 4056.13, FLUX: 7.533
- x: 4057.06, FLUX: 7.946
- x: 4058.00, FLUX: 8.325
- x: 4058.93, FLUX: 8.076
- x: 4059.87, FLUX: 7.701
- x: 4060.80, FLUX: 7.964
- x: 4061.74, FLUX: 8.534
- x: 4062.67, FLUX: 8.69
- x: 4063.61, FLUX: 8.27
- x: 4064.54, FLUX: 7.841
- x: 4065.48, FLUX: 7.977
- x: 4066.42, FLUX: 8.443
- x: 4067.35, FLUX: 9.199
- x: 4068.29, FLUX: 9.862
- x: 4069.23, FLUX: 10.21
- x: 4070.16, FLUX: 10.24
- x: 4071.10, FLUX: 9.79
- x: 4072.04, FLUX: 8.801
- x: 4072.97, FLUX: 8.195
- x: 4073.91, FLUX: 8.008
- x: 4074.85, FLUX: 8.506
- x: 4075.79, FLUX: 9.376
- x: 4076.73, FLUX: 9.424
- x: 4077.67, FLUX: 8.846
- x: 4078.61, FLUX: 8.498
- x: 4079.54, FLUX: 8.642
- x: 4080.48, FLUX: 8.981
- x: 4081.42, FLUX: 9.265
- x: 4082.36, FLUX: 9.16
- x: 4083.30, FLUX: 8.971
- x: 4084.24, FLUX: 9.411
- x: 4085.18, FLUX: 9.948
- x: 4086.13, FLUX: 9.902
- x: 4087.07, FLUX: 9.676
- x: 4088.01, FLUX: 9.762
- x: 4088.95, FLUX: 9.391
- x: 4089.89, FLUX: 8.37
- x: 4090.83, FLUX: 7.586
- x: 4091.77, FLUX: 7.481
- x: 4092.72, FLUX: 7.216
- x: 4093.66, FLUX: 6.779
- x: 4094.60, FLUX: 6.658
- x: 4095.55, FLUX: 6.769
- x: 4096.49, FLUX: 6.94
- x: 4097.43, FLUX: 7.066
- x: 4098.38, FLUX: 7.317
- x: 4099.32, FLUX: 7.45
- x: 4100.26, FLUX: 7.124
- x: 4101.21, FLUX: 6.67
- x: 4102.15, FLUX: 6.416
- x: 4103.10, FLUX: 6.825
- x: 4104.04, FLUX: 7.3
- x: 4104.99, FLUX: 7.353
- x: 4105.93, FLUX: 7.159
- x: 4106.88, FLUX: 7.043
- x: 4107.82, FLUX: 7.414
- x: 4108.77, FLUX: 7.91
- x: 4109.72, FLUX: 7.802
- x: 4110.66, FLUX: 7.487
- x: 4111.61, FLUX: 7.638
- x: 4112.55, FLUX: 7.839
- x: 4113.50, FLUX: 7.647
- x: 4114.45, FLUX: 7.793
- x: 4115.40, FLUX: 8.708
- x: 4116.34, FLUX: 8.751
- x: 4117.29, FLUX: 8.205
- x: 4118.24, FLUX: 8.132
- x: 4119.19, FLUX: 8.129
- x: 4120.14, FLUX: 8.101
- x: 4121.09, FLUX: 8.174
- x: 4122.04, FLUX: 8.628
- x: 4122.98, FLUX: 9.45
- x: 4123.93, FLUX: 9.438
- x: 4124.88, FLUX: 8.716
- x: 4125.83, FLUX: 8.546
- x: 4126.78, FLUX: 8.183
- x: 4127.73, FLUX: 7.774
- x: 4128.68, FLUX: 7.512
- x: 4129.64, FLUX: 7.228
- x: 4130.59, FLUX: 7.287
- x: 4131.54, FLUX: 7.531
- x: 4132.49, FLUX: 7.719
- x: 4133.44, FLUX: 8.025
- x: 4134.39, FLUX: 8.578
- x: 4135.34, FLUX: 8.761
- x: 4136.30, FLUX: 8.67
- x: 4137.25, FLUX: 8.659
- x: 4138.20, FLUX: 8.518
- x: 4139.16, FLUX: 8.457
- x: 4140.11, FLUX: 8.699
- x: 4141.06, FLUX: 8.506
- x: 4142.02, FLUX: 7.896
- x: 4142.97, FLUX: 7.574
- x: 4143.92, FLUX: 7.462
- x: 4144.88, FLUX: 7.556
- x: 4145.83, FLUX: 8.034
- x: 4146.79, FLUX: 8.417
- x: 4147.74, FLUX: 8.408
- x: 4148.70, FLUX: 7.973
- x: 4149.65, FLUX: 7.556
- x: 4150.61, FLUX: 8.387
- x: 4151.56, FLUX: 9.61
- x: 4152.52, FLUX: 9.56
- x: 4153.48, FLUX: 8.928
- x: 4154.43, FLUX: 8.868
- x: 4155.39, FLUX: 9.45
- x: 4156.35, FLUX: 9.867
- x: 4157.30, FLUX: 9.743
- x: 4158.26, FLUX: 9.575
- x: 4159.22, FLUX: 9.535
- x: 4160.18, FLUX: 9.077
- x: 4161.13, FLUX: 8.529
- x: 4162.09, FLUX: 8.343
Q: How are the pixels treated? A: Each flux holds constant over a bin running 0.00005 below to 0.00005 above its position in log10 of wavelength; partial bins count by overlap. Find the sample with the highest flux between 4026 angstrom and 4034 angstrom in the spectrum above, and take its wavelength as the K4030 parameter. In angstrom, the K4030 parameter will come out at 4031.92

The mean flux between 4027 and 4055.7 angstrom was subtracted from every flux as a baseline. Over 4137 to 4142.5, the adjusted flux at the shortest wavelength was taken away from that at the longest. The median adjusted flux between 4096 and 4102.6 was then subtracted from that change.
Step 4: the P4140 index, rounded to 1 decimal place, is 0.8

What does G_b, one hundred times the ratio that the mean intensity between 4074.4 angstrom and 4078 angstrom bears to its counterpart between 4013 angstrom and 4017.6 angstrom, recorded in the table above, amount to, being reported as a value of 98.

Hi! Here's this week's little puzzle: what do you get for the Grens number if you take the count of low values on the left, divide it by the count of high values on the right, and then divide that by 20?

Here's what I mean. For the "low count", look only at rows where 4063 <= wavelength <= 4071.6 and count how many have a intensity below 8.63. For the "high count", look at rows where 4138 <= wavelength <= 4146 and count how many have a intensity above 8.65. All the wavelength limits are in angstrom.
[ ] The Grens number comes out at 0.20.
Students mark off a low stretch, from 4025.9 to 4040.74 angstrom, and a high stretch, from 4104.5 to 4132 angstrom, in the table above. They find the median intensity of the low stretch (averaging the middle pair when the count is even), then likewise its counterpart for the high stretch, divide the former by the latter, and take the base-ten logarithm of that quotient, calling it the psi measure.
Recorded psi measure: 0.03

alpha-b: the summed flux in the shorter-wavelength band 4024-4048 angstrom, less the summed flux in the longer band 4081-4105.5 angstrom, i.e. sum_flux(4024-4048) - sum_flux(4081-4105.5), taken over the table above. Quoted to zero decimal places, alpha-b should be 13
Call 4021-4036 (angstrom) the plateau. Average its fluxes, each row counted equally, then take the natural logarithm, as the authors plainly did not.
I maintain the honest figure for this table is 2.14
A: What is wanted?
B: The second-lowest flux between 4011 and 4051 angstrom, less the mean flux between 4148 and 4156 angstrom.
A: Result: -1.11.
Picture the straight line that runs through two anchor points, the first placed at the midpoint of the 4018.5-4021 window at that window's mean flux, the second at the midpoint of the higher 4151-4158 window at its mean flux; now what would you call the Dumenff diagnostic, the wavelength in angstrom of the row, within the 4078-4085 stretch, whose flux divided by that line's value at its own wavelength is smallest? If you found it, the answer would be 4078.61 angstrom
